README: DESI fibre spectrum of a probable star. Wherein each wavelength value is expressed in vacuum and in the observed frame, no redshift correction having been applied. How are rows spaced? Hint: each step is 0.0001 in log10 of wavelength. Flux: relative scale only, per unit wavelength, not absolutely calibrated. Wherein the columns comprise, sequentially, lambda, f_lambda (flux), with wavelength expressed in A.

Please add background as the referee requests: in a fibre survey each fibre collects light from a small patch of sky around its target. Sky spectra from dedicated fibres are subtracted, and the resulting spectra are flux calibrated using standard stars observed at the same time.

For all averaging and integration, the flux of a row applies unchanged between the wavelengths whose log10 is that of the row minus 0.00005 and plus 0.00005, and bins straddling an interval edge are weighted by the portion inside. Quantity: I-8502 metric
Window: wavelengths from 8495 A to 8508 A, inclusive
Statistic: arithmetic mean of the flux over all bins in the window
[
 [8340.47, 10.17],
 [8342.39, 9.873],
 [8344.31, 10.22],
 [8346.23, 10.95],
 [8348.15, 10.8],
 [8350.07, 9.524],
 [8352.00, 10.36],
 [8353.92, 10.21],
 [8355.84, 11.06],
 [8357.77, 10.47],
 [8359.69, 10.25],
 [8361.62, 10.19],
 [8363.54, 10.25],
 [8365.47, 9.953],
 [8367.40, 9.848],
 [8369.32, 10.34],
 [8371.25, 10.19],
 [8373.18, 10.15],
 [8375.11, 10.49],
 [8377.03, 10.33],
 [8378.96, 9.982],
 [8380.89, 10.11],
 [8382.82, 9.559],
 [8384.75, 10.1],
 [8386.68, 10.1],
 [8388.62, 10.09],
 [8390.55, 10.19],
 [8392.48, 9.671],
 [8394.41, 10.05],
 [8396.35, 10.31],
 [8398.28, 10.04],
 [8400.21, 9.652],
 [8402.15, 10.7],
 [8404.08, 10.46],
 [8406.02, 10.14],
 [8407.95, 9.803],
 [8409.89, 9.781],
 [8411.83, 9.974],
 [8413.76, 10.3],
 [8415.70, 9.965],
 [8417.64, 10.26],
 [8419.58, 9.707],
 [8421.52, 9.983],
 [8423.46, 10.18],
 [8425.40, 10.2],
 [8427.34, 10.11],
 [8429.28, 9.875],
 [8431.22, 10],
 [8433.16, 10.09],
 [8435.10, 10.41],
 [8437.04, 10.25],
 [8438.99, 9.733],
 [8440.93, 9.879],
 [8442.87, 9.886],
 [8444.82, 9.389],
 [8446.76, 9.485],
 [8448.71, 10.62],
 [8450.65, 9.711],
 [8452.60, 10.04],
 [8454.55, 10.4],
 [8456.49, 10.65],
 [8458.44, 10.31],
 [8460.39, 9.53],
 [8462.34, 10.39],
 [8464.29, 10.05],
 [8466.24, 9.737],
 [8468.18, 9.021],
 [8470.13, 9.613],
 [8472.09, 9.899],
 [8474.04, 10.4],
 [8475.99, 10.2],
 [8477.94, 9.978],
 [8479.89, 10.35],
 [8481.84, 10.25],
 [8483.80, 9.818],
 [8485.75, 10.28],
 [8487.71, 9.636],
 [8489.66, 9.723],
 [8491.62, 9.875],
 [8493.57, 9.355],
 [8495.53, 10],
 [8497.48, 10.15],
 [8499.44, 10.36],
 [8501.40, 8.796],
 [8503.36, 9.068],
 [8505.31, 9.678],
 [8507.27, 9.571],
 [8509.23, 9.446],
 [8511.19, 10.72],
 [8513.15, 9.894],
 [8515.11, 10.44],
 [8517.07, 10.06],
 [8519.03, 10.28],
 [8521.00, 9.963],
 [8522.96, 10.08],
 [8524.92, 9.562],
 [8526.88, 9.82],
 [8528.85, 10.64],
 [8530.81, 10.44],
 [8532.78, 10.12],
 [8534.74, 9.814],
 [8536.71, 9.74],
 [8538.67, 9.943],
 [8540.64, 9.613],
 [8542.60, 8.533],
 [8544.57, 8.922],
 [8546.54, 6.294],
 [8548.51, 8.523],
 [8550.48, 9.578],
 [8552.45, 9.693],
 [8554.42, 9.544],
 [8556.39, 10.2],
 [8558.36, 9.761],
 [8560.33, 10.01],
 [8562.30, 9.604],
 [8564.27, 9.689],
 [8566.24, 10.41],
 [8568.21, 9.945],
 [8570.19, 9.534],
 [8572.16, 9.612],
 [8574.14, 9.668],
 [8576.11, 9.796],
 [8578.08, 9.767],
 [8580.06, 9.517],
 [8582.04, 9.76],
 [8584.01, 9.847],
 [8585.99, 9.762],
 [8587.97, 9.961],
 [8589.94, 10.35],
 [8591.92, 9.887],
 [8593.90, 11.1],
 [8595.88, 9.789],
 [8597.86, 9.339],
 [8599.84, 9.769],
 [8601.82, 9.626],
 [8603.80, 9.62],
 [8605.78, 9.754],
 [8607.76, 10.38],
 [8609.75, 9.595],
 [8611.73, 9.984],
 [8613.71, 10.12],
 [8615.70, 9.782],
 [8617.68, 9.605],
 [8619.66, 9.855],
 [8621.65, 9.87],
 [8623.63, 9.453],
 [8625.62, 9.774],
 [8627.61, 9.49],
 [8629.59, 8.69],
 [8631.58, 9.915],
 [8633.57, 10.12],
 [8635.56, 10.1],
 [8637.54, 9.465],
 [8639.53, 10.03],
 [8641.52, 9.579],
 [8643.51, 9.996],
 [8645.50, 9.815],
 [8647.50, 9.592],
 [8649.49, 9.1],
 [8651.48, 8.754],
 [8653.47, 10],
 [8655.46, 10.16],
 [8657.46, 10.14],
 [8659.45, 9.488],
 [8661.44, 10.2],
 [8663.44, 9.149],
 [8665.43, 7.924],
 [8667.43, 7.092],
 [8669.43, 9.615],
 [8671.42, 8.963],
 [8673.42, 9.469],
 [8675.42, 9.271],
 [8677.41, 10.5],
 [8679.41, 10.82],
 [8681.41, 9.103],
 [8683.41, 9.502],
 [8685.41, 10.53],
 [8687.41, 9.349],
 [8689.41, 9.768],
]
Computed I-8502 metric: 9.7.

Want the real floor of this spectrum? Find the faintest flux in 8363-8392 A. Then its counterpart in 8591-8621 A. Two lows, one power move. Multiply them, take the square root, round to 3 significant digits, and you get 9.45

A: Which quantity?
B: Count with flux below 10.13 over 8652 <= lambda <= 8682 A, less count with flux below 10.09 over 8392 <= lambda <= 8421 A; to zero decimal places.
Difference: 1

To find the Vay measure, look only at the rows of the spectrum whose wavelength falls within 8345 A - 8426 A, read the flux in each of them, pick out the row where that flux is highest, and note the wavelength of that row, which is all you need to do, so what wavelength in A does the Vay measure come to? 8355.84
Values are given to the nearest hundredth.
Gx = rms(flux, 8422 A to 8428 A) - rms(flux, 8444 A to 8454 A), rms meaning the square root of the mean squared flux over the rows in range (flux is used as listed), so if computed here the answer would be 0.30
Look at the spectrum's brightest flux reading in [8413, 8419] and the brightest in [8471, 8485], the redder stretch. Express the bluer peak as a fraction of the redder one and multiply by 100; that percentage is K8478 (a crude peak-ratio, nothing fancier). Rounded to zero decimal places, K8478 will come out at 99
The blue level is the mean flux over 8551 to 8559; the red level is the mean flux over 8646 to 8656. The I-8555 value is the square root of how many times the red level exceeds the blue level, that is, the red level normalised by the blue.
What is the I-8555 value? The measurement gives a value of 0.986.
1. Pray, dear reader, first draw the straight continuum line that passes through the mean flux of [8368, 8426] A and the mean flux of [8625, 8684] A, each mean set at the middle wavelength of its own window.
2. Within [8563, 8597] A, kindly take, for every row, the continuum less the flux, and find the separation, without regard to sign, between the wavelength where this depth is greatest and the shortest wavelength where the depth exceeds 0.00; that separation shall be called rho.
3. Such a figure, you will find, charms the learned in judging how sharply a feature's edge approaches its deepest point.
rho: 5.9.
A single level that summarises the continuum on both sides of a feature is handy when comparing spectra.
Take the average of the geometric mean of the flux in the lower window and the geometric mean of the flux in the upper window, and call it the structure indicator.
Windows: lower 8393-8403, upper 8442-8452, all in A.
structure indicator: 10.0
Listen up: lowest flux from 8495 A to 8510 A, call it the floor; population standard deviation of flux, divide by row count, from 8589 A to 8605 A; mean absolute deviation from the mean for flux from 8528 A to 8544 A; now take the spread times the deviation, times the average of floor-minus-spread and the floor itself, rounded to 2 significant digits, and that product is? 1.9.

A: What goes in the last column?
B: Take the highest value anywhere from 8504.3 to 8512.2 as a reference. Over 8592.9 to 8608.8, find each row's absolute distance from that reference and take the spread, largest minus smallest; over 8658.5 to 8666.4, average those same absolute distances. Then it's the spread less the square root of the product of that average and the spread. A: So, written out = -0.22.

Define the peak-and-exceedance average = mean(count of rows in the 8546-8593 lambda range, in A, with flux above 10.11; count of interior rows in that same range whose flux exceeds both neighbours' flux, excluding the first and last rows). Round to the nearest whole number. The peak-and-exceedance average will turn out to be 5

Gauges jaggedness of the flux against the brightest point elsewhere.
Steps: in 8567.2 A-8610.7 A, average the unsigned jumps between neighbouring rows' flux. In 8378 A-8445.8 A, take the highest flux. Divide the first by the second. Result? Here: 0.03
